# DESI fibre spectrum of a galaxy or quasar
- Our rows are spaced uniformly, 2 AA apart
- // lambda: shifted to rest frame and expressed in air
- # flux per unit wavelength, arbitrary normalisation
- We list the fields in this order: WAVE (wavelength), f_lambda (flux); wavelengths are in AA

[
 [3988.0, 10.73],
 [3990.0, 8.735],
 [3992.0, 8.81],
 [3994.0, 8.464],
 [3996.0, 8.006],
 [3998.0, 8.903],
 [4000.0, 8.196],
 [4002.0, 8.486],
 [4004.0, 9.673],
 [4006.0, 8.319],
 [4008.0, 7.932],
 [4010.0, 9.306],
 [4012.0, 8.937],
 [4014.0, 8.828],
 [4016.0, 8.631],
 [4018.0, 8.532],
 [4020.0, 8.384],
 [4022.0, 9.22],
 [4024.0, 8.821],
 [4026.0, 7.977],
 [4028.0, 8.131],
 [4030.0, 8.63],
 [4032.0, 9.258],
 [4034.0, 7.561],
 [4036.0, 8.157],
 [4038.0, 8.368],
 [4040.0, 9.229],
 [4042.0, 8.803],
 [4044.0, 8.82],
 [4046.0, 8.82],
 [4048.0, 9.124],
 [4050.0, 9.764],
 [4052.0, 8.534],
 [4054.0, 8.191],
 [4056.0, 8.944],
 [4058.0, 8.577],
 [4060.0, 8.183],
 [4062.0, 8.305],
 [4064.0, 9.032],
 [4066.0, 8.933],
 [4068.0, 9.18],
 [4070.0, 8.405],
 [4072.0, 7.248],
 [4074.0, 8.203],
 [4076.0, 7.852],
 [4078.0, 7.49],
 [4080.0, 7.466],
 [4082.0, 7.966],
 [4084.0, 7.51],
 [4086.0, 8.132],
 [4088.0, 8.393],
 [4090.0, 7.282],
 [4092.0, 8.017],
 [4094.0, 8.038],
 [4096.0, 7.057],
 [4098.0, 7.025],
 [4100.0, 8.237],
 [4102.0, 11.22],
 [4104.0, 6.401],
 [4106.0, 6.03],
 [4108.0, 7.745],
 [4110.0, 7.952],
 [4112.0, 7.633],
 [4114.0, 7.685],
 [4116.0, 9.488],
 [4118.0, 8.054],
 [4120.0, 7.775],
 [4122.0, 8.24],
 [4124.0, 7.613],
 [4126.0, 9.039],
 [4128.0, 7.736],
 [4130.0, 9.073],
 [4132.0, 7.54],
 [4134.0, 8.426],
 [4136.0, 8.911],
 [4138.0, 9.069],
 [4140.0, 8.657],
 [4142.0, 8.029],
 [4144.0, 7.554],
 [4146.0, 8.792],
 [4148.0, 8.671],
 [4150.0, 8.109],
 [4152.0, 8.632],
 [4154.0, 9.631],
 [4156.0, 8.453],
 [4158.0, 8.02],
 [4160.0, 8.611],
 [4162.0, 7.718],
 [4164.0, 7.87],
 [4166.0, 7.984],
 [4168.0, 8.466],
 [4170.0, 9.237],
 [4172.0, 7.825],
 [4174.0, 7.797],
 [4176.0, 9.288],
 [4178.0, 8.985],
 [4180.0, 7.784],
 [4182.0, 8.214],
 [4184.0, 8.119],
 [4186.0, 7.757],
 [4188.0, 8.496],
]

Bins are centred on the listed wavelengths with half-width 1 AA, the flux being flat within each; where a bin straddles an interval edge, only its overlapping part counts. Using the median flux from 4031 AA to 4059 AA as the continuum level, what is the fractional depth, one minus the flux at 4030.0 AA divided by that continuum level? 0.021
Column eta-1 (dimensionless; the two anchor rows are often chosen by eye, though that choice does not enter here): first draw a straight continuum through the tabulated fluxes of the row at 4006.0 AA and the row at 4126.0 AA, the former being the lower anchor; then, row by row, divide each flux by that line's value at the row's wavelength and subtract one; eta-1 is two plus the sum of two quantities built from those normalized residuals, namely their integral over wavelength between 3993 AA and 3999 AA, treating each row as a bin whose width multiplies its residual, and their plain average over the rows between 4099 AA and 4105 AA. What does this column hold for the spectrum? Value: 2.1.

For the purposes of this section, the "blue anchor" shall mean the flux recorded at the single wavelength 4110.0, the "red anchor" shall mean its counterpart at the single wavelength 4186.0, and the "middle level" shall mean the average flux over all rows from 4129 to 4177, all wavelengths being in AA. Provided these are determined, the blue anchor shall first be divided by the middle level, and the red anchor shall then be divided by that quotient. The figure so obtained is 8.23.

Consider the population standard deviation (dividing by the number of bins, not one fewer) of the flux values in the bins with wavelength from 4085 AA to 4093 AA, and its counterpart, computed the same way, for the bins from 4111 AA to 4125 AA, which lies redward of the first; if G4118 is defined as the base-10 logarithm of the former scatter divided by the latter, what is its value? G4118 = -0.2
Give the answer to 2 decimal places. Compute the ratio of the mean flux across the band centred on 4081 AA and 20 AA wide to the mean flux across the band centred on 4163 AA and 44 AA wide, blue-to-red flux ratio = 0.93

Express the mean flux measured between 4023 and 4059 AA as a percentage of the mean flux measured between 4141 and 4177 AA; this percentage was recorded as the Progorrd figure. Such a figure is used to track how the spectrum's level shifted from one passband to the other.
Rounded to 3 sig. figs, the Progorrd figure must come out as 103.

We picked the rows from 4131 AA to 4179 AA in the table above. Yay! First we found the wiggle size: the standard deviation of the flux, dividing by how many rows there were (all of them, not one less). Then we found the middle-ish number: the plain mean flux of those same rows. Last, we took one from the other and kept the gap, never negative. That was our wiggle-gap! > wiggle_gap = 7.86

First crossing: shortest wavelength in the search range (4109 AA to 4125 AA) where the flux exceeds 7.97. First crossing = 4116.0 AA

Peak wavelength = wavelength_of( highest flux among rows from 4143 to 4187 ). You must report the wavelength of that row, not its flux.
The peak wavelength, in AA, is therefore 4154.0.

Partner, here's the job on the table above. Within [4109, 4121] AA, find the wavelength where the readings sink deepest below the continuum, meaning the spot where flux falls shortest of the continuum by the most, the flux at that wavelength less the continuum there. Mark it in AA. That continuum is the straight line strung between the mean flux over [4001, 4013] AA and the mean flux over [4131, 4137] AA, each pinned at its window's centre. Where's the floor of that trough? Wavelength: 4112.0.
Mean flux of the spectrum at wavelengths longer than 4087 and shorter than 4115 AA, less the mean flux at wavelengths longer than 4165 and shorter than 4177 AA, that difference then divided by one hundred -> -0.007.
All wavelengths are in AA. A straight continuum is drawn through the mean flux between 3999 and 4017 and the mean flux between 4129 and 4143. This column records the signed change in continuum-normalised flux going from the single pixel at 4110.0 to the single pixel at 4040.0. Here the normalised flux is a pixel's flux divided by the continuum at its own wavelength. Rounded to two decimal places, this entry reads 0.14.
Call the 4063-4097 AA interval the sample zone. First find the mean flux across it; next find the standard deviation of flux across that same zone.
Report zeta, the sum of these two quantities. 8.6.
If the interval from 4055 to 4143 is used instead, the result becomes 9.0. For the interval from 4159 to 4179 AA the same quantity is 9.0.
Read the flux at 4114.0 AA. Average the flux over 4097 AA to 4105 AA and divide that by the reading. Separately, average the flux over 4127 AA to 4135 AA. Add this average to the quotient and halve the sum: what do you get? 4.63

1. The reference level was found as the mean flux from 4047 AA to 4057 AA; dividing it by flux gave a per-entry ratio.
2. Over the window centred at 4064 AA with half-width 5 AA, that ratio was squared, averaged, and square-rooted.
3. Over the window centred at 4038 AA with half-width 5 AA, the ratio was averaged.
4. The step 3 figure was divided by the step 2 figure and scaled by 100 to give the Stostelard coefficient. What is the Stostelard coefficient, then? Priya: 104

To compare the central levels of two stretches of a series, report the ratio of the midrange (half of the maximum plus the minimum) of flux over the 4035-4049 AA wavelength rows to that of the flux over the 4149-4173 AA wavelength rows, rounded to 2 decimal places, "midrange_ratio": 1.00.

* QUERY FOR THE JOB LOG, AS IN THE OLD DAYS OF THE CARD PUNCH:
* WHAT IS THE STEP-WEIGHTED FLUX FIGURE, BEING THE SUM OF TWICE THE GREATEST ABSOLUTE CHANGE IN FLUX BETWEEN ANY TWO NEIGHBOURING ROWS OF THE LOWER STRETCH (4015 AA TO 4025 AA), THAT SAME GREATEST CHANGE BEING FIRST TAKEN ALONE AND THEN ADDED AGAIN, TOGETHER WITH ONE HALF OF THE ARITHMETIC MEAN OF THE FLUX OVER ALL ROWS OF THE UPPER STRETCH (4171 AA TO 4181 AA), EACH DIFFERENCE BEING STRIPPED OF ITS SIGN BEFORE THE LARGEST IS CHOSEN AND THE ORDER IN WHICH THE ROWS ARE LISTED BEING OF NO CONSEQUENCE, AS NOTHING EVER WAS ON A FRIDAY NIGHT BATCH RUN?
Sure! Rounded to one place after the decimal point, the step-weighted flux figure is 5.8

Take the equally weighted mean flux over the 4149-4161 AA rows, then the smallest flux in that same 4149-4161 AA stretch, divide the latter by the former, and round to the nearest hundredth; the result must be 0.94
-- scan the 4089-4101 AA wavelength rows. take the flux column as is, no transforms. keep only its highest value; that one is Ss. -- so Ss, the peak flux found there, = 8.237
